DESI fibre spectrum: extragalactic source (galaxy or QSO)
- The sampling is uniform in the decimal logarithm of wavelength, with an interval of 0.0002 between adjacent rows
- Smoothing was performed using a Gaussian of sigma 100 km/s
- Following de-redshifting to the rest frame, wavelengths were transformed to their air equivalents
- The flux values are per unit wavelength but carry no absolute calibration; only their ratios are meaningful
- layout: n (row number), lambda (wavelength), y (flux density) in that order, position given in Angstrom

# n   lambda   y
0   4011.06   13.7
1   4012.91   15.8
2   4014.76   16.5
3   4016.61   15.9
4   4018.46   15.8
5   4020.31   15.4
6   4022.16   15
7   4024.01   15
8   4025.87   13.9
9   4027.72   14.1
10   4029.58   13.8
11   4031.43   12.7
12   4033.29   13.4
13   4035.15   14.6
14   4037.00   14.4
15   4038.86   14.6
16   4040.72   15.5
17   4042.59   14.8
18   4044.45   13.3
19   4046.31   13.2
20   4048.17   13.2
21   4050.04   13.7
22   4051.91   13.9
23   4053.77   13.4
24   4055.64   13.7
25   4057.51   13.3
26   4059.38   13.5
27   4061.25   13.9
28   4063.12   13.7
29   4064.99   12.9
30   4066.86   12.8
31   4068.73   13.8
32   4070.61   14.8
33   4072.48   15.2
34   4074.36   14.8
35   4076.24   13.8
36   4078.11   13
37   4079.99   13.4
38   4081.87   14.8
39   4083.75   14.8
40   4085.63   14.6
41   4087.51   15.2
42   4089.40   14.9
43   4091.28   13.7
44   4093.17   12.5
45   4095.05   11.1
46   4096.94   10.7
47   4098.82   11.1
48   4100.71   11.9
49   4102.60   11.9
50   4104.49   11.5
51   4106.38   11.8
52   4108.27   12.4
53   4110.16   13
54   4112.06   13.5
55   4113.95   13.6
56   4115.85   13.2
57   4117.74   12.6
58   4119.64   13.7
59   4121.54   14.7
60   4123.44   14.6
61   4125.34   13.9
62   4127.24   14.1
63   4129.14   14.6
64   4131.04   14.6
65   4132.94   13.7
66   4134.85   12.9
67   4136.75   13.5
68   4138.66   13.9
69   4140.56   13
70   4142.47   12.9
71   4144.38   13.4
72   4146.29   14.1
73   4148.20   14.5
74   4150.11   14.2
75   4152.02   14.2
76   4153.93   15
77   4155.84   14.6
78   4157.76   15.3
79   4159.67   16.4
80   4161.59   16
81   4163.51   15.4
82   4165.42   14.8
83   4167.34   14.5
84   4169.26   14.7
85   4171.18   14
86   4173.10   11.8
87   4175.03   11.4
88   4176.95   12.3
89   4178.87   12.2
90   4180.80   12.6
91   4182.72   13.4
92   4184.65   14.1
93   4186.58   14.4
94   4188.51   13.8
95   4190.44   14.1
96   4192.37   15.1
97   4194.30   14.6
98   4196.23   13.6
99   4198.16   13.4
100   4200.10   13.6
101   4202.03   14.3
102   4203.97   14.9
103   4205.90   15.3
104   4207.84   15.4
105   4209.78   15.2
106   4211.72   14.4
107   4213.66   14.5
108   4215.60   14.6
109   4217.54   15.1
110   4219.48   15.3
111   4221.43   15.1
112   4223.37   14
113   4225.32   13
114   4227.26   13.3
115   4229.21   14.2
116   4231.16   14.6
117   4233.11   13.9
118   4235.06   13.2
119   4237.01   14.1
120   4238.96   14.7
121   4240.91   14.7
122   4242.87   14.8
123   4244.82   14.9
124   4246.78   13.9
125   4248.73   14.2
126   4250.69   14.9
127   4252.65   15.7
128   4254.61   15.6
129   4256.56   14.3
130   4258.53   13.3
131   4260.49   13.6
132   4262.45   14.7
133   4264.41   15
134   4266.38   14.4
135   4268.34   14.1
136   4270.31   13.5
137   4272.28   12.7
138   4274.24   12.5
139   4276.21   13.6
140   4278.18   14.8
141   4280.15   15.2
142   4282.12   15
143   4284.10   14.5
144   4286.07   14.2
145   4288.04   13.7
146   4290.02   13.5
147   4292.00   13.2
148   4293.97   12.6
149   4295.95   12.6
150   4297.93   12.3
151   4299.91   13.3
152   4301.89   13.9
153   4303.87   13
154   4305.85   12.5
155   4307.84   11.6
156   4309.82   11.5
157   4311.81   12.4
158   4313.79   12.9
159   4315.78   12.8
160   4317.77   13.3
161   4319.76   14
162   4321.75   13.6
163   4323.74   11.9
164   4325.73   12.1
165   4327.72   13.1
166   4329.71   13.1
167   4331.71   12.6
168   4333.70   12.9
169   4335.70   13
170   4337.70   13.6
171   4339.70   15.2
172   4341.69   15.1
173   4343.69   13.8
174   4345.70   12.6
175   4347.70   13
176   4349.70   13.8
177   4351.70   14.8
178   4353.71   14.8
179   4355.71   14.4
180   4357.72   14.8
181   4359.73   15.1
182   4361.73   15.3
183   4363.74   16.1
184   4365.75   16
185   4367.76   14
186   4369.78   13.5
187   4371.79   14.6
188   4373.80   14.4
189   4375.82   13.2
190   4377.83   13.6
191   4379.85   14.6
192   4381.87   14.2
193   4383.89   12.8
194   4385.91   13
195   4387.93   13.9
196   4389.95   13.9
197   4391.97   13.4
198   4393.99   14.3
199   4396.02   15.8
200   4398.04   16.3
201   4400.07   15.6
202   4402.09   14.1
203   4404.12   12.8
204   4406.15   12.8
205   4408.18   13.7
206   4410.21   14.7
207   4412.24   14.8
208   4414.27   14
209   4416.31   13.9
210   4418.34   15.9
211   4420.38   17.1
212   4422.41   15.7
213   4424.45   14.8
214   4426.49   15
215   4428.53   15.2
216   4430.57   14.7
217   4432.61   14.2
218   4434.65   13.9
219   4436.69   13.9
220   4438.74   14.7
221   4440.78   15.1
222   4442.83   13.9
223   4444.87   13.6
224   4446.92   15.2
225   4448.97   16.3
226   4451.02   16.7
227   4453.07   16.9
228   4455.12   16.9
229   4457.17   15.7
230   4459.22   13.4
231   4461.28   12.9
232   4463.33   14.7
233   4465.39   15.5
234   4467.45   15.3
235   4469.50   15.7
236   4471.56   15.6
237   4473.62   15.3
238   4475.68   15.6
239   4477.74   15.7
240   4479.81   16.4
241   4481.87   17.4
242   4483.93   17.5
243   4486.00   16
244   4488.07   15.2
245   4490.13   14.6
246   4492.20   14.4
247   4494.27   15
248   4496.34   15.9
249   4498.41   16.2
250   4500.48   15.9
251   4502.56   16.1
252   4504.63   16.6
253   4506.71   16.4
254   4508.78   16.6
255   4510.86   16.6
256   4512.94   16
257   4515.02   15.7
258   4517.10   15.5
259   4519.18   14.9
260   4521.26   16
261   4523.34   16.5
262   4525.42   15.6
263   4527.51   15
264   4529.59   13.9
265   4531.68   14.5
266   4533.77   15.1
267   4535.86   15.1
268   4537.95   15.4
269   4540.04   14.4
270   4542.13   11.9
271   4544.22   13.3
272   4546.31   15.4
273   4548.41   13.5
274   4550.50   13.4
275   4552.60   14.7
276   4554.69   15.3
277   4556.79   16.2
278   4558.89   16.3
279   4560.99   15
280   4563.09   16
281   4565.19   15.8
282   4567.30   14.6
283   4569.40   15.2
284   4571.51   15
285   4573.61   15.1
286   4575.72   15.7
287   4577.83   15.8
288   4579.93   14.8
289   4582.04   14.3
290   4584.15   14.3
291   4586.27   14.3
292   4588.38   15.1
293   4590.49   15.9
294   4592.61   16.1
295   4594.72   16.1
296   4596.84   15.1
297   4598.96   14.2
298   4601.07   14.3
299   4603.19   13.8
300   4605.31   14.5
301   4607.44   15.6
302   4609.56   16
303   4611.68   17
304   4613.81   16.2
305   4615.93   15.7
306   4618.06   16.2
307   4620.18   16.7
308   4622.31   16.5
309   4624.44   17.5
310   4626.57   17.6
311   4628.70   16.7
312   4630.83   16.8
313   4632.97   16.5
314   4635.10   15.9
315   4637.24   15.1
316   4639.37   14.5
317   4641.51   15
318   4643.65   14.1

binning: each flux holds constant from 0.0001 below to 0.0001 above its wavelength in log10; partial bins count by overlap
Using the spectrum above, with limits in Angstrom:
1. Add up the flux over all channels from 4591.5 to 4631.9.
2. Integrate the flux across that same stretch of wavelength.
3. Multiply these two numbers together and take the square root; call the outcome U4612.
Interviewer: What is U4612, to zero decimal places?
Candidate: 441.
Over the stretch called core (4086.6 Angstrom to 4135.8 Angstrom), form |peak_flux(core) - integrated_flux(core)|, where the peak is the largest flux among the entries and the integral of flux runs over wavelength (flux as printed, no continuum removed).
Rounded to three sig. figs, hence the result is 631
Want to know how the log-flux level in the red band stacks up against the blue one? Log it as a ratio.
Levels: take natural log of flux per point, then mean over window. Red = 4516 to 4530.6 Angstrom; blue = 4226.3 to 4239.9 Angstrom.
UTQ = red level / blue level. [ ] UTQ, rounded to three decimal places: 1.035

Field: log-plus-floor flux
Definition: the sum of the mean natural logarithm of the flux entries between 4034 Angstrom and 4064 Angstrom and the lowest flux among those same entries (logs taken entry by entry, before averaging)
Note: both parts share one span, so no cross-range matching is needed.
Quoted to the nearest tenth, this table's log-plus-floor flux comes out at 15.8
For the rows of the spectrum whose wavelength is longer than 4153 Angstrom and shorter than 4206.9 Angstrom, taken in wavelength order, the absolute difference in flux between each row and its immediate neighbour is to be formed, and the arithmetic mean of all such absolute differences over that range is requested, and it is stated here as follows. 0.60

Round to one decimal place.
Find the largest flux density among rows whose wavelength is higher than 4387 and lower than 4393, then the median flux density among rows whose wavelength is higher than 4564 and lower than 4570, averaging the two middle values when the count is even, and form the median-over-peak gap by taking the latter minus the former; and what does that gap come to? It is 1.3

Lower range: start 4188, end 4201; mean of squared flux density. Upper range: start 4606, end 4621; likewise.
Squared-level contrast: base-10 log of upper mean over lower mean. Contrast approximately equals 0.12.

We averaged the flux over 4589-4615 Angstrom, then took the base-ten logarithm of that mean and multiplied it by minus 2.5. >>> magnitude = -2.97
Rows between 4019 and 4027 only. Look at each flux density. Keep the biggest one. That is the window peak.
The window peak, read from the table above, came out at 15.4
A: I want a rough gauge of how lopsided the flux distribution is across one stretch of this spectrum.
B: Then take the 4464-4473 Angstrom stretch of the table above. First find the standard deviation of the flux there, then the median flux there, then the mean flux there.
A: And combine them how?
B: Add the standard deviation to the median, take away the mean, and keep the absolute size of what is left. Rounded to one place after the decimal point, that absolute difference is 0.2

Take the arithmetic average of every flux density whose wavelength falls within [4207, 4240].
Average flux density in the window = 14.4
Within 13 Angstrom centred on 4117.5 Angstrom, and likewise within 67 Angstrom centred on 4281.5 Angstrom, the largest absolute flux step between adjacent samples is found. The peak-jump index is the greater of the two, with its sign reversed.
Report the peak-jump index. -1.30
